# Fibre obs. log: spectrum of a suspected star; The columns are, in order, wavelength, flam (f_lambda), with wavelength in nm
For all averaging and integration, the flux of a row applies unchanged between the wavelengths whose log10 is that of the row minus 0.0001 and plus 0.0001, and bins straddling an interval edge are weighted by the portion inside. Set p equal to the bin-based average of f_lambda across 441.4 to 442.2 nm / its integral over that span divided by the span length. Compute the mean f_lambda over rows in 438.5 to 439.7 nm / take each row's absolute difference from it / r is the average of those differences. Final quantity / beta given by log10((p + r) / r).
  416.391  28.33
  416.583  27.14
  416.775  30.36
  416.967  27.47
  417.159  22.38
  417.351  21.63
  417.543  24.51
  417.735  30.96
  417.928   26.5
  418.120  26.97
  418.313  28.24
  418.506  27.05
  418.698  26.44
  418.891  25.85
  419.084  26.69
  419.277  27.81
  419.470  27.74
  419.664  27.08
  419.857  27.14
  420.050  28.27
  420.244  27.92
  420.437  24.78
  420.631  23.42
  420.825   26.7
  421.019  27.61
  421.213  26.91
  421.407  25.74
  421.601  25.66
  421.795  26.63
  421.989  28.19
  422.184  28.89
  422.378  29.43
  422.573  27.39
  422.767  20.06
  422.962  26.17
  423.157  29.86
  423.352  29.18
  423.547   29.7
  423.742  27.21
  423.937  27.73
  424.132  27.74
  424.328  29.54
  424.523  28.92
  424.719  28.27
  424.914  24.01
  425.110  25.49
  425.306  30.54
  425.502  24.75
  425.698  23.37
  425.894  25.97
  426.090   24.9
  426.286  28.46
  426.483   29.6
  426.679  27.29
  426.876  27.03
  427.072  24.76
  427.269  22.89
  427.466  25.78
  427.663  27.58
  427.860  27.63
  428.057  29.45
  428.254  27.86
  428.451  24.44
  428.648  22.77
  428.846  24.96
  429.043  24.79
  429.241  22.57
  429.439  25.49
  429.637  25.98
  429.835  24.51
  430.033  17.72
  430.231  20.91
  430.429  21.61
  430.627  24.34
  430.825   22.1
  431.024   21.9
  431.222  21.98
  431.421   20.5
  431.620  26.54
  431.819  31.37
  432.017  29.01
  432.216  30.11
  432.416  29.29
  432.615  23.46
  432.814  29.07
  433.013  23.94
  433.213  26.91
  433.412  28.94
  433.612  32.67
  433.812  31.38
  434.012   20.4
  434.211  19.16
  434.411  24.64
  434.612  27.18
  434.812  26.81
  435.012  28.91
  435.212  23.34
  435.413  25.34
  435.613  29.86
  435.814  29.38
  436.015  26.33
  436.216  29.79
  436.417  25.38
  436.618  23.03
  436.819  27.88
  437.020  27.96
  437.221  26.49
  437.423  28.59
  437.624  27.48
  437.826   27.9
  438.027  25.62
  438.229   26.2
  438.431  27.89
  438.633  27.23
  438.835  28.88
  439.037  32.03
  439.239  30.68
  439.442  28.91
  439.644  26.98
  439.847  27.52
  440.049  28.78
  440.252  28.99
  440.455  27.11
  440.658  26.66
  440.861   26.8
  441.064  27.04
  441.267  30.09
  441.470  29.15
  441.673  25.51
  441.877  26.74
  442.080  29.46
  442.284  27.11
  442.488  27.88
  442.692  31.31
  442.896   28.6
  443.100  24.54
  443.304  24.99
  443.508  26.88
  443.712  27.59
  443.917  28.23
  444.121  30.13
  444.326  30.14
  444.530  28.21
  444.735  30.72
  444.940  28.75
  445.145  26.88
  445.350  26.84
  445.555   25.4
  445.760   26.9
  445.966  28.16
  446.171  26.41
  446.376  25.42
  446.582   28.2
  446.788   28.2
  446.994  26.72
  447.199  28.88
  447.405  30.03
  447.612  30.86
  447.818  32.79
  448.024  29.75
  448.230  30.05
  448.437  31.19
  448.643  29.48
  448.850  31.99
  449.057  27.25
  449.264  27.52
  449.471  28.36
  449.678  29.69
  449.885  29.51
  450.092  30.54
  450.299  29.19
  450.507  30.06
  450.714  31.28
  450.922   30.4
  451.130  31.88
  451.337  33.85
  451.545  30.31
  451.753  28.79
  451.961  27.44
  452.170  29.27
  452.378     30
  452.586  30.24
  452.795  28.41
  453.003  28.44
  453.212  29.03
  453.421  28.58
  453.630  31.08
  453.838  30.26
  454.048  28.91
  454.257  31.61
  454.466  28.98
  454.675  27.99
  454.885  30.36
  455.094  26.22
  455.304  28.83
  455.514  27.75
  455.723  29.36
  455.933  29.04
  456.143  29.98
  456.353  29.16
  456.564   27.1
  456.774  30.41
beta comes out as 1.29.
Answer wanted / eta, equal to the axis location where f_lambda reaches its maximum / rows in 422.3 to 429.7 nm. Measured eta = 425.306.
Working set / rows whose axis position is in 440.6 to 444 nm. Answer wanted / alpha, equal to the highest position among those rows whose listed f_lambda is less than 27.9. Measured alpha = 443.712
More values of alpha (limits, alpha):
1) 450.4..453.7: 451.961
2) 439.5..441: 440.861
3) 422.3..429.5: 429.439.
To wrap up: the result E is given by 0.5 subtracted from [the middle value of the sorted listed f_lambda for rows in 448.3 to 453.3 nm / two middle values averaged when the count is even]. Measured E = 29.10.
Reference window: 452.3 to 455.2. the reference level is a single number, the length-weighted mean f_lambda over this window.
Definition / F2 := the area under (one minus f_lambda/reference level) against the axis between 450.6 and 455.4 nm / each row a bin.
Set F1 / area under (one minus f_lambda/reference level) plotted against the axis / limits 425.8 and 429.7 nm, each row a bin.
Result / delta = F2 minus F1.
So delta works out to -0.50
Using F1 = 0.44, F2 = -0.06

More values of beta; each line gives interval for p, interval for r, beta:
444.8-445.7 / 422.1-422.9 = 0.98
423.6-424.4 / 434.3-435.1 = 1.40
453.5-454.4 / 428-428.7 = 1.11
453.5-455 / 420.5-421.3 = 1.36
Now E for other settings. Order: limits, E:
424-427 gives 26.79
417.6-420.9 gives 26.55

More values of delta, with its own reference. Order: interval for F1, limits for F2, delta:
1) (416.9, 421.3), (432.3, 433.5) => -0.32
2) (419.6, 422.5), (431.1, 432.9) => -0.07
